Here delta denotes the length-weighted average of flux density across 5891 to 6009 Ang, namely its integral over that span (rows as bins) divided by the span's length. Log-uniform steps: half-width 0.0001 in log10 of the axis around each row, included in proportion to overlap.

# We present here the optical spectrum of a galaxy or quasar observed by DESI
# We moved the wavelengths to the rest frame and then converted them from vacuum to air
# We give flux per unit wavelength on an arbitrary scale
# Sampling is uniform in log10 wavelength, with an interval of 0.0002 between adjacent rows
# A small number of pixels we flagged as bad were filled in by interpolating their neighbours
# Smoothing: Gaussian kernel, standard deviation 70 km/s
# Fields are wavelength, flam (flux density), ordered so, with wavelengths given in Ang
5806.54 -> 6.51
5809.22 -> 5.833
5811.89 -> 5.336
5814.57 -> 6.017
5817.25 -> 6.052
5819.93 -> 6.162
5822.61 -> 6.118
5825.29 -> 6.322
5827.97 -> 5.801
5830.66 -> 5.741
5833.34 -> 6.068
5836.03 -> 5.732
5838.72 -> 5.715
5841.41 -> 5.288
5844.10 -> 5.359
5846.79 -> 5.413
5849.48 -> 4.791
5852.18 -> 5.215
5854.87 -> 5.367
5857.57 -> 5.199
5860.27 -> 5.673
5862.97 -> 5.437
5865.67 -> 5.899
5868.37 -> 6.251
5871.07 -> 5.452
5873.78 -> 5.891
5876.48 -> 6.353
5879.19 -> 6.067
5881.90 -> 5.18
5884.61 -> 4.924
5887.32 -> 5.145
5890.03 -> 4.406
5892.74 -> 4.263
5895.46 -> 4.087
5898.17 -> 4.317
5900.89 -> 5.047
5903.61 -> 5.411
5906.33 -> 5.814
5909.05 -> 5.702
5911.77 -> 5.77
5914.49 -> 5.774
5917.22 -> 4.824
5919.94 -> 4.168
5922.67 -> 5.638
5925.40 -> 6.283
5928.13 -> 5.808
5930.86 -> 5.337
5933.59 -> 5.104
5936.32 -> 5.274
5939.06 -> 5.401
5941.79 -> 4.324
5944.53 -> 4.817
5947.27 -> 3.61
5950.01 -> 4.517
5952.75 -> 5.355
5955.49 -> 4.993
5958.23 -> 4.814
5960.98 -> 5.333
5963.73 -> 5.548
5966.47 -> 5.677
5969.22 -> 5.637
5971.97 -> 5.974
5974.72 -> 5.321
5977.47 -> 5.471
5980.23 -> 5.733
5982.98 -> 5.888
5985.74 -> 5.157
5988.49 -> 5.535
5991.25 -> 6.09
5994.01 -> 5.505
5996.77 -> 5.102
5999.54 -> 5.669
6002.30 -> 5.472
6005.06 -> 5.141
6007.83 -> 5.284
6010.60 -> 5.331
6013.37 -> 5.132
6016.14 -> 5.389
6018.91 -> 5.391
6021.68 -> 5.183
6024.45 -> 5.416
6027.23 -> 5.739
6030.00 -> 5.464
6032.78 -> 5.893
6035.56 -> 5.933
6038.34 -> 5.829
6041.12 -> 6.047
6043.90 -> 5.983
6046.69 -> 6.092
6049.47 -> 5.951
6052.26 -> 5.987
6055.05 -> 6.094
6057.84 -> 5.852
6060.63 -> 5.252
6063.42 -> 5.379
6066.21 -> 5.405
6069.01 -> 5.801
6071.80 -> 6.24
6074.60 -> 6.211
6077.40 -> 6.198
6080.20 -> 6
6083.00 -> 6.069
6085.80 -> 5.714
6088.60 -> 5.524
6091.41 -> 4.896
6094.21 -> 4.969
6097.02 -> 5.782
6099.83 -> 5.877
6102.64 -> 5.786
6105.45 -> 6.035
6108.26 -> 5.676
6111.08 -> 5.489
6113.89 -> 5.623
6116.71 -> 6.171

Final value 5.25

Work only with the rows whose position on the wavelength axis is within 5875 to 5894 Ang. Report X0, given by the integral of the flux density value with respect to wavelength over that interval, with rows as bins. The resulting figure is 99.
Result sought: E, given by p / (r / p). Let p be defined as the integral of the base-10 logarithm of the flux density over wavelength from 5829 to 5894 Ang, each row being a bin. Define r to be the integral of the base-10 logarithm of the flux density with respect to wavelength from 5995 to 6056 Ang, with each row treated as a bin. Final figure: 50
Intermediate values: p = 48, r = 46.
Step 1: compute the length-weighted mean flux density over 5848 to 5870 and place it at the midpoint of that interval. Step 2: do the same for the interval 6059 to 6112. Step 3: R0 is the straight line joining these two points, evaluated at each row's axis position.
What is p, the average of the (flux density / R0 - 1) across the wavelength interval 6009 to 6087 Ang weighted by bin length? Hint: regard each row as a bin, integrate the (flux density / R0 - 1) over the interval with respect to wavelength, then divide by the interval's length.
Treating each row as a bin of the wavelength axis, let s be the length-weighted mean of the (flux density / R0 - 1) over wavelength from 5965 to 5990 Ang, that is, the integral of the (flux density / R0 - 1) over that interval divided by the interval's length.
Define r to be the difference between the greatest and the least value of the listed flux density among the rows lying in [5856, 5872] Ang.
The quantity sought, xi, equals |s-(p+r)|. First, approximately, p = 0.01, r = 1.1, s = 0.001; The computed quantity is 1.07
